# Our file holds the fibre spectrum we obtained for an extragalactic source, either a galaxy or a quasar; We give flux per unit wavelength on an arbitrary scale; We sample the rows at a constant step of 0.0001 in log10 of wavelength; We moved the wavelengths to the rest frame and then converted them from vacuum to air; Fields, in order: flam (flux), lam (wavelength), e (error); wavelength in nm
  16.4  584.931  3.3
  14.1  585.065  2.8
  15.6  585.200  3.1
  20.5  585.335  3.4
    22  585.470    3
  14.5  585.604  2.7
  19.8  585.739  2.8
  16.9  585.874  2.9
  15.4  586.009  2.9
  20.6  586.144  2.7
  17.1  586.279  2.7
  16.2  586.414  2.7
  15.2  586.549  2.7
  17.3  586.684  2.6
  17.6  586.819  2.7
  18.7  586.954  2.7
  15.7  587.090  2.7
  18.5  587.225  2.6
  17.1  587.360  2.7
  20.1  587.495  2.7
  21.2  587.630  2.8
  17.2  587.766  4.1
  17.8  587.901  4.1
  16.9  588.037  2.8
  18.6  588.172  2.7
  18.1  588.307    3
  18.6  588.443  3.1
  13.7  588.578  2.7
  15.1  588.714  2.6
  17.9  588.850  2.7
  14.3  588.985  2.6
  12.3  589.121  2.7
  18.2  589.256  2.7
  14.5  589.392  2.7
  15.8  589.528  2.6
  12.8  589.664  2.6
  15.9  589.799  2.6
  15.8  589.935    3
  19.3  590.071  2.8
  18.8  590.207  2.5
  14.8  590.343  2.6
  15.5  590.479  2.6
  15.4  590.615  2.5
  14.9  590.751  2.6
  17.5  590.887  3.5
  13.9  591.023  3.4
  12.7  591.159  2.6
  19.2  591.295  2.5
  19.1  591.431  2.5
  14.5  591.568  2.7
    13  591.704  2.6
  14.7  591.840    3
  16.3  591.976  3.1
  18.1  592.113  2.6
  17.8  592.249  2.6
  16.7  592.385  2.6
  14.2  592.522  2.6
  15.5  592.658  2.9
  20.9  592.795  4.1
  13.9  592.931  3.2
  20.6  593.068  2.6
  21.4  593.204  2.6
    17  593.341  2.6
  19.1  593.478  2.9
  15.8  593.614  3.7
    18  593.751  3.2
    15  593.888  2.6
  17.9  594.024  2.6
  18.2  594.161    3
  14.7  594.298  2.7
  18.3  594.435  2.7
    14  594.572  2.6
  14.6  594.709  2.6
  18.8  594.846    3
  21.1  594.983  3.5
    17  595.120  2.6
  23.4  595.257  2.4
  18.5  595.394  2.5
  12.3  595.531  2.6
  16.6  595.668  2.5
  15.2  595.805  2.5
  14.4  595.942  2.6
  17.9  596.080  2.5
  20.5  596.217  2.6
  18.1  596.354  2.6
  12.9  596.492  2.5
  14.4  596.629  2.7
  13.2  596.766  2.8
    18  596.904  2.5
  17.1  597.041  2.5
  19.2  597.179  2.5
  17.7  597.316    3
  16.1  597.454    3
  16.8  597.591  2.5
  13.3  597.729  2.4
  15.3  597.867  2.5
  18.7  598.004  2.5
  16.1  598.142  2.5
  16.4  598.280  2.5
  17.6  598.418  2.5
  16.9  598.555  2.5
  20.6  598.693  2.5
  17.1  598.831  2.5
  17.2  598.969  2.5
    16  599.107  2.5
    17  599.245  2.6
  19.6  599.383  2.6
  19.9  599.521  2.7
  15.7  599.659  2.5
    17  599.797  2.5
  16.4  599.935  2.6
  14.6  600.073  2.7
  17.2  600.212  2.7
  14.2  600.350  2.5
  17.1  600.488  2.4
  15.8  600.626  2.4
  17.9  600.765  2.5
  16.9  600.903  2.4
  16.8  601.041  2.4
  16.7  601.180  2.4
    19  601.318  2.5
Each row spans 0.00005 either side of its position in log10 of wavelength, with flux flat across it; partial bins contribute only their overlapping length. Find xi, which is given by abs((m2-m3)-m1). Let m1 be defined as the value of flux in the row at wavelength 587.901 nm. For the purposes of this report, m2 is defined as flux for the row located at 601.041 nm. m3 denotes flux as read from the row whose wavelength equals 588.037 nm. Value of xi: 18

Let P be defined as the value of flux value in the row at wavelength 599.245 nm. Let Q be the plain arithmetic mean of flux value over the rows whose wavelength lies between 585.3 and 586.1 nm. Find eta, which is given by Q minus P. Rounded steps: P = 17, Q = 18.2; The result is 1.2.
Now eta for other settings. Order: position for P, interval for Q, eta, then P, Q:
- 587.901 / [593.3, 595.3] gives -0.3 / 17.8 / 17.5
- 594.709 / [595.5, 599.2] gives 1.9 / 14.6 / 16.5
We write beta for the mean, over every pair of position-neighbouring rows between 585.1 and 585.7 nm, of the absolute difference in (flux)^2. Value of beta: 171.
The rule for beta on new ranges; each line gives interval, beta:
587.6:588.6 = 66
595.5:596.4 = 83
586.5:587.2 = 55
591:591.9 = 81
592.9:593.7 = 125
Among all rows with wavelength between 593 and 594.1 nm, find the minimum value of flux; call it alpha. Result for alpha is 15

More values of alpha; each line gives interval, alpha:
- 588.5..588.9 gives 13.7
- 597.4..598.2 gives 13.3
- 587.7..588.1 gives 16.9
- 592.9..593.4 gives 13.9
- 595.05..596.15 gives 12.3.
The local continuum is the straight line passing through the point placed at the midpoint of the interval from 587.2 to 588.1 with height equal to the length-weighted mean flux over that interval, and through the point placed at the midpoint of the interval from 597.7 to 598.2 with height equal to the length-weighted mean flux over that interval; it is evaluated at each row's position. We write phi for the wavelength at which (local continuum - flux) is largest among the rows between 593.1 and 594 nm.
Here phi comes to 593.888 nm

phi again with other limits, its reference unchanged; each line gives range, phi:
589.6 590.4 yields 589.664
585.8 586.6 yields 586.549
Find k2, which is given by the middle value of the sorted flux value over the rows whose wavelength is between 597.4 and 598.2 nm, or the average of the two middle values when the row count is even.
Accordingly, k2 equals 16.1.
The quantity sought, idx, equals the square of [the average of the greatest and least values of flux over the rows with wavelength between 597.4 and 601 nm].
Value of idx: 287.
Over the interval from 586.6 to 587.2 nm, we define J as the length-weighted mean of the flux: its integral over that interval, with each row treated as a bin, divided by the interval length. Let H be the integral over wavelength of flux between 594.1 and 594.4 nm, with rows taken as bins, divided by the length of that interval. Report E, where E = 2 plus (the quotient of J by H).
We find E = 3.04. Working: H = 16.6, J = 17.3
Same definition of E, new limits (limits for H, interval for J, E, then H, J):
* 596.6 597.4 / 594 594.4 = 3.01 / 16.7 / 16.9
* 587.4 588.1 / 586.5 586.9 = 2.91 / 18.6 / 16.9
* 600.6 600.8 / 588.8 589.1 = 2.92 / 16.8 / 15.4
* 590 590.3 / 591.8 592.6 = 2.88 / 18.6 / 16.4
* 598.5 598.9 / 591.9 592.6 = 2.91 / 18.2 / 16.6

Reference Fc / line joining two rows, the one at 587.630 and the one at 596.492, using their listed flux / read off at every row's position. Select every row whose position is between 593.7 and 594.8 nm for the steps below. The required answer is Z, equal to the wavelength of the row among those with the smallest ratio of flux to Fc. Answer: 594.572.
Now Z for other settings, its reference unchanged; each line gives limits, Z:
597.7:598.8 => 597.729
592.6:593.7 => 592.931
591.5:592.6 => 591.704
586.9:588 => 587.090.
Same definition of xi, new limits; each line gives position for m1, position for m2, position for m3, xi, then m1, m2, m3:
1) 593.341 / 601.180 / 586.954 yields 19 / 17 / 16.7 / 18.7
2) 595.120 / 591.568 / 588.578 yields 16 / 17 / 14.5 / 13.7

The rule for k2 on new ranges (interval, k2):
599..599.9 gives 17.0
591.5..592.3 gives 15.5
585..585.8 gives 17.7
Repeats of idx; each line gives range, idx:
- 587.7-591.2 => 250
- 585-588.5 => 326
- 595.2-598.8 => 319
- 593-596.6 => 319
